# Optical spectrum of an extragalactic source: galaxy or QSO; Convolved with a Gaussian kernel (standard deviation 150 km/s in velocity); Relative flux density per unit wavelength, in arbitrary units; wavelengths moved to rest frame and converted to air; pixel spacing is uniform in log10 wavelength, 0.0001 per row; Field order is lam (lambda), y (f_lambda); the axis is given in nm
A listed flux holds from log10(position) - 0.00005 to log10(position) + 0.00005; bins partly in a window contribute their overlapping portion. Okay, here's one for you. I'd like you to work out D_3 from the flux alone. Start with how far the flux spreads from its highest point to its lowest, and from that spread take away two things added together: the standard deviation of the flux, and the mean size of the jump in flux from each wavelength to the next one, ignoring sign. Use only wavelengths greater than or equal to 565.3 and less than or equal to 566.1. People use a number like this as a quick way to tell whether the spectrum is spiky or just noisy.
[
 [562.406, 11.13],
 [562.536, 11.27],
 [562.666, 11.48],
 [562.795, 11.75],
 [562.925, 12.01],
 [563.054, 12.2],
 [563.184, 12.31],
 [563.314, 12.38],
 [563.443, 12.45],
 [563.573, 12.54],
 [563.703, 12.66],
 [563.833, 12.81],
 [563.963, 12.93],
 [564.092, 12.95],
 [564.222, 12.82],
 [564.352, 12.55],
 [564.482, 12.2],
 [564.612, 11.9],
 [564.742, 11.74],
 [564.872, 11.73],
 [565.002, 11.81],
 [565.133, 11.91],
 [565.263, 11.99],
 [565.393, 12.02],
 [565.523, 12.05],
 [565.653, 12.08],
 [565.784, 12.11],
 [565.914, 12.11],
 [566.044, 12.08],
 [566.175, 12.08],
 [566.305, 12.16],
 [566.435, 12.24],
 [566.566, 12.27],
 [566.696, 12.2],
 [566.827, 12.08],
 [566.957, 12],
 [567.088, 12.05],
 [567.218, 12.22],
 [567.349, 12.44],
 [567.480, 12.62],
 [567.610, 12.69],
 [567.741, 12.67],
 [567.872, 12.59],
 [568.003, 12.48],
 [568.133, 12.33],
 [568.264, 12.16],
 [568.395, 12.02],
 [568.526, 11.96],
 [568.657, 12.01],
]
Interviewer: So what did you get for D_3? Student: 0.03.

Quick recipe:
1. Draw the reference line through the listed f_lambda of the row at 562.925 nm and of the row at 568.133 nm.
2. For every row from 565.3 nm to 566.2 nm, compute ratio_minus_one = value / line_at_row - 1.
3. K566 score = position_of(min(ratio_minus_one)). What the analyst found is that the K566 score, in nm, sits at 565.393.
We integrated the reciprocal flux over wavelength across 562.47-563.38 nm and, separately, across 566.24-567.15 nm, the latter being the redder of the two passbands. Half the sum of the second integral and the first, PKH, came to 0.0757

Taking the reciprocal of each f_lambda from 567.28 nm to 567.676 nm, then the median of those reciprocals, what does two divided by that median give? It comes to 25.2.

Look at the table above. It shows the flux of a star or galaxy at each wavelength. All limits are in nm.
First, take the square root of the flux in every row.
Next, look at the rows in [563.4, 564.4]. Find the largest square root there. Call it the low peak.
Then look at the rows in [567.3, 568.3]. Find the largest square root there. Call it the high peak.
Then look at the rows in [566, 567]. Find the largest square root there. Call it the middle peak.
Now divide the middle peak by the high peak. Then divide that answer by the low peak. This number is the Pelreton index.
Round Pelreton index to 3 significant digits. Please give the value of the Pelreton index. 0.273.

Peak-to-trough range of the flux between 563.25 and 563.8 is 0.28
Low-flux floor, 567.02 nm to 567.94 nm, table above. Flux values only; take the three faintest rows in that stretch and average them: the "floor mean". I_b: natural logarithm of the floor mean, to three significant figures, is 2.50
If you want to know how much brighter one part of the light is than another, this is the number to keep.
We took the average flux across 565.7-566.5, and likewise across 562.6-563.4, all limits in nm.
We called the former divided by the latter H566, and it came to 1.01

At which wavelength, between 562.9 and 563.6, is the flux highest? 563.573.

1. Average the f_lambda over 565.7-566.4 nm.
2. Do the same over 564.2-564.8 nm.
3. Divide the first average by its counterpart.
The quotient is 0.99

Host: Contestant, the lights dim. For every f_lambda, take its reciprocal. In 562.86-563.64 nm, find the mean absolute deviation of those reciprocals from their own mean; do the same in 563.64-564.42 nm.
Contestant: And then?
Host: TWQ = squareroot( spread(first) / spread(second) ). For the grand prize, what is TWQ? 1.12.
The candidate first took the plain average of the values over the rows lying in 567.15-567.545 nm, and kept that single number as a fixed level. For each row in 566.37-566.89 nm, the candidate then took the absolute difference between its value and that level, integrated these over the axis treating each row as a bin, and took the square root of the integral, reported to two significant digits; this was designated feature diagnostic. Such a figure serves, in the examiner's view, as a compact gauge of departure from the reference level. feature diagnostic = 0.35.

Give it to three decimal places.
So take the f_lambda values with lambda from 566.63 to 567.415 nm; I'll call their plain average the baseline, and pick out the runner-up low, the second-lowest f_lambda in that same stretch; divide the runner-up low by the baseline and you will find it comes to 0.991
